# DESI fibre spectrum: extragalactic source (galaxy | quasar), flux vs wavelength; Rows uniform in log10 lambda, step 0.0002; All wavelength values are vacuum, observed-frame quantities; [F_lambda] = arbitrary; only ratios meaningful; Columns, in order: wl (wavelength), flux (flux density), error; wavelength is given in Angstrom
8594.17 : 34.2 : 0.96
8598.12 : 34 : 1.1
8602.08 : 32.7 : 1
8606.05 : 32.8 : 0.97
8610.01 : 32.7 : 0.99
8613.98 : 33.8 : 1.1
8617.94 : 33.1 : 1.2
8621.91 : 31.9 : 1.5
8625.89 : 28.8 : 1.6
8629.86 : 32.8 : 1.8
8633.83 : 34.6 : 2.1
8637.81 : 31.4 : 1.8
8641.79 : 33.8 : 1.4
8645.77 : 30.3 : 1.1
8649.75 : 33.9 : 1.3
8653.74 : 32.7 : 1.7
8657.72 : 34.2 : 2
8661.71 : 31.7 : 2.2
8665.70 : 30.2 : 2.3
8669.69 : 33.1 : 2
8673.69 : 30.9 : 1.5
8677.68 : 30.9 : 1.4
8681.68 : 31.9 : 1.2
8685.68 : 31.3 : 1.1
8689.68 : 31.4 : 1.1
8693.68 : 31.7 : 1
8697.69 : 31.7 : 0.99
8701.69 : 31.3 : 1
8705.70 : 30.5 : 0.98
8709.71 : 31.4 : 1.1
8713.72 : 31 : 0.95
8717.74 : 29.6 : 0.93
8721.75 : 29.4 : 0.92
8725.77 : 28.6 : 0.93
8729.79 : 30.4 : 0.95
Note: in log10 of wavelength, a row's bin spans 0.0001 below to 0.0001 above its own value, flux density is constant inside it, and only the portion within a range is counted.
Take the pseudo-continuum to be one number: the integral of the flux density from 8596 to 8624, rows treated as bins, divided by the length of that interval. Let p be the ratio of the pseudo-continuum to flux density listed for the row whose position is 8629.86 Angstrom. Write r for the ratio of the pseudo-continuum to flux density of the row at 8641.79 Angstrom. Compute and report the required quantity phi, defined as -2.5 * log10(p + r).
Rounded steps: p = 1.01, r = 0.98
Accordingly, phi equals -0.74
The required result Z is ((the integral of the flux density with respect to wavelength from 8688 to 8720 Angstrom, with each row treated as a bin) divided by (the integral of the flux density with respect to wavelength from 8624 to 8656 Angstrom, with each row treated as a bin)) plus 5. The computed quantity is 5.96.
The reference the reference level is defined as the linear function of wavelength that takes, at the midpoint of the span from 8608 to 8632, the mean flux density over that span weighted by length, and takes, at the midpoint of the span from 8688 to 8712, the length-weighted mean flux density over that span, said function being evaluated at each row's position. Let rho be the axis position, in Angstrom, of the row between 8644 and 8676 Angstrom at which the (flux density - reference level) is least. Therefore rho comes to 8645.77 Angstrom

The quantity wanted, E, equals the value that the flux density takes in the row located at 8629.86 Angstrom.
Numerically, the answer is 32.8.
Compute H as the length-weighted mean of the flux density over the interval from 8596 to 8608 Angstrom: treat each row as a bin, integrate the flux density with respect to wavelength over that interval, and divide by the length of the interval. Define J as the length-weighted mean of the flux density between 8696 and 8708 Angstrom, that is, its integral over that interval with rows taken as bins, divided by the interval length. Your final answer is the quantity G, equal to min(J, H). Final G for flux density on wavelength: 31.2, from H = 33.2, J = 31.2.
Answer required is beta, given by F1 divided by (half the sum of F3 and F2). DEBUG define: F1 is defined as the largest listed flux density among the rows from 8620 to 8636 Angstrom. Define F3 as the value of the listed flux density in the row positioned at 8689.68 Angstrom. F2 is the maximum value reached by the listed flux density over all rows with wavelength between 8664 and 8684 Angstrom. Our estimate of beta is 1.07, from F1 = 34.6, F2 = 33.1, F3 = 31.4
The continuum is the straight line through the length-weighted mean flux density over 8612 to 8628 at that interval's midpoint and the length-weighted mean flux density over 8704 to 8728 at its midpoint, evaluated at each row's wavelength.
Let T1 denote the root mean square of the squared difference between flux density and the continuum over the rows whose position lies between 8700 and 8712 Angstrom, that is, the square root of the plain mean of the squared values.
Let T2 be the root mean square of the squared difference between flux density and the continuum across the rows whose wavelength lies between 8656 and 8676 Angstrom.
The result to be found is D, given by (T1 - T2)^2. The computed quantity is 13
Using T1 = 0.98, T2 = 4.6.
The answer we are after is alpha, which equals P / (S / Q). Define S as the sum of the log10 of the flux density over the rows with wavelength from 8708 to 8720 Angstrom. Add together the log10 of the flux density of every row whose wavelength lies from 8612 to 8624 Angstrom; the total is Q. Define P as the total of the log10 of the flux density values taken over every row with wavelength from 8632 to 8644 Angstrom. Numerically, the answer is 4.66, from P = 4.56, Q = 4.55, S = 4.46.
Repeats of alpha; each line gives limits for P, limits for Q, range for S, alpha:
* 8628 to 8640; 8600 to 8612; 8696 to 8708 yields 4.62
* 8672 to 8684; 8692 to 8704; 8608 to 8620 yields 4.42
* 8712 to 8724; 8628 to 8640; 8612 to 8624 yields 4.43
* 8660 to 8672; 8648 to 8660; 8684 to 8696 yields 4.59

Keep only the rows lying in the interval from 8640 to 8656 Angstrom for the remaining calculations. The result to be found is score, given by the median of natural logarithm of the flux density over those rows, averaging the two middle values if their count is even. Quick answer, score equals 3.50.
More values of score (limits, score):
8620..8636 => 3.48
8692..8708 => 3.45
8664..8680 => 3.43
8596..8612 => 3.49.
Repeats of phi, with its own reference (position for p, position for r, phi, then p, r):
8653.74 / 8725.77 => -0.84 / 1.01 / 1.15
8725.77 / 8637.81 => -0.86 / 1.15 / 1.05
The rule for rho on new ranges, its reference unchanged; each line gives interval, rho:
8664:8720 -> 8717.74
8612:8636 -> 8625.89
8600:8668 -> 8625.89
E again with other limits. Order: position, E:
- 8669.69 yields 33.1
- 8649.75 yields 33.9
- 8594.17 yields 34.2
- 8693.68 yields 31.7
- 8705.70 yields 30.5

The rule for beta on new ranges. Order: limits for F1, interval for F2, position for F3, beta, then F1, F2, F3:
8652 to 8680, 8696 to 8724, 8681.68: 1.08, 34.2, 31.7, 31.9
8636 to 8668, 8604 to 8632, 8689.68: 1.05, 34.2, 33.8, 31.4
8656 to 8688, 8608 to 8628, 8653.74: 1.03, 34.2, 33.8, 32.7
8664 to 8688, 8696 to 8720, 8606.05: 1.03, 33.1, 31.7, 32.8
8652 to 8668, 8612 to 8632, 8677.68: 1.06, 34.2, 33.8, 30.9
